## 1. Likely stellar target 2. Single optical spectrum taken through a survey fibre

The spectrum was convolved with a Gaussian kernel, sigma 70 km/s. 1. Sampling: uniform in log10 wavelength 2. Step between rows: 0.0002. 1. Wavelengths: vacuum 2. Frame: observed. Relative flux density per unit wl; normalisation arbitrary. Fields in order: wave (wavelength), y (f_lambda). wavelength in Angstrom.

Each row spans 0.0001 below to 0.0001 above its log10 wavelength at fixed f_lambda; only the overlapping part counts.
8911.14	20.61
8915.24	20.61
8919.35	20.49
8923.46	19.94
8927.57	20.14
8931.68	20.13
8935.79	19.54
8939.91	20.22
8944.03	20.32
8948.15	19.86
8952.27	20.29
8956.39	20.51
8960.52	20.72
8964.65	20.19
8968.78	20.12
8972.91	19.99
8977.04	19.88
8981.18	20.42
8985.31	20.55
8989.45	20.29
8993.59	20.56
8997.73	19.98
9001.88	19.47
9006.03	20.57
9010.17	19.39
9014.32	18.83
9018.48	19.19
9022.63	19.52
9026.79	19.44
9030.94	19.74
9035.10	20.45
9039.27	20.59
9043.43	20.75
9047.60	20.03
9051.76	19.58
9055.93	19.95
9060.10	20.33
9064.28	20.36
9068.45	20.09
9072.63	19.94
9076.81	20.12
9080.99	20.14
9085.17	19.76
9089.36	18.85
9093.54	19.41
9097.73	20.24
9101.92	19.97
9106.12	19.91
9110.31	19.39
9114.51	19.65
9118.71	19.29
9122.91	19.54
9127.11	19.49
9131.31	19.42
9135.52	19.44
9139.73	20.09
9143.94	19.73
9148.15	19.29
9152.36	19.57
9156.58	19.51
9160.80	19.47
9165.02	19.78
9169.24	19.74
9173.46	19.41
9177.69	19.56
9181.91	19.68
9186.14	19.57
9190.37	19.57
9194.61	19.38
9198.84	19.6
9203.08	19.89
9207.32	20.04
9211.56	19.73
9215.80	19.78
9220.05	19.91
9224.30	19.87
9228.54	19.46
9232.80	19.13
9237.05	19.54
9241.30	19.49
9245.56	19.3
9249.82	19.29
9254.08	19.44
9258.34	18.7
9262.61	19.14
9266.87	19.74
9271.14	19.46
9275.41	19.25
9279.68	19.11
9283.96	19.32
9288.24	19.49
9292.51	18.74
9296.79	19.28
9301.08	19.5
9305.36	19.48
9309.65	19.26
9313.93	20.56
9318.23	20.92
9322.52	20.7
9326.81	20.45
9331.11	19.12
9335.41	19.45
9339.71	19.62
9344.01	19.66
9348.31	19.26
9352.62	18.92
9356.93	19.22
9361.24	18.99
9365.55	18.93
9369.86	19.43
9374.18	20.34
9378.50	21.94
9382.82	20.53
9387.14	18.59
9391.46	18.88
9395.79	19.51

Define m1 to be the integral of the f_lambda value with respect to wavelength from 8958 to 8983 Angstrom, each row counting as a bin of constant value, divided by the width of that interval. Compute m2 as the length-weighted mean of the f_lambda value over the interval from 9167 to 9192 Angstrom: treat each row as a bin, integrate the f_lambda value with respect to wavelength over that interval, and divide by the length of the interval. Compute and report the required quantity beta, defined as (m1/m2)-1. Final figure 0.03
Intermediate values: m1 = 20.2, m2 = 19.6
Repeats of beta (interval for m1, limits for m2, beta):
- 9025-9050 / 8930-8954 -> 0.01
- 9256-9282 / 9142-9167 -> -0.02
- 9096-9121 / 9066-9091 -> -0.01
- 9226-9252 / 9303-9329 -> -0.04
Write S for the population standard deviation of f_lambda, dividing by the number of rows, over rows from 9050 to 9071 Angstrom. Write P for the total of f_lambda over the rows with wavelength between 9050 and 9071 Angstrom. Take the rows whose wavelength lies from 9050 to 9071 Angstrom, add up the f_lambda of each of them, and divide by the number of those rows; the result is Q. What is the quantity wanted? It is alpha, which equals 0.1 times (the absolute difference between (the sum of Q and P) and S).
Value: 12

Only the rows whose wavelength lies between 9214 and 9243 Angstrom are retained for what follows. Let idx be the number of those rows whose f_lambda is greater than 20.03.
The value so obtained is 0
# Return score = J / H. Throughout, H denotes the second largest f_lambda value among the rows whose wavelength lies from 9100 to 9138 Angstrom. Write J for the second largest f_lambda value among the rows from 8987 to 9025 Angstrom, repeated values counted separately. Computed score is 1.03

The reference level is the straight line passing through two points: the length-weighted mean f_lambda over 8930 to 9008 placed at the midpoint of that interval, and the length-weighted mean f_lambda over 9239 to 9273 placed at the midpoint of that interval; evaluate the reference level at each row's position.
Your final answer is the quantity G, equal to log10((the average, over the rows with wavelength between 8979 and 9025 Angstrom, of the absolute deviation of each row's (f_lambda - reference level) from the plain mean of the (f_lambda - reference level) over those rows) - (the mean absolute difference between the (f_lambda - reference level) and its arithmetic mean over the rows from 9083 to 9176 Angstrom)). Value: -0.53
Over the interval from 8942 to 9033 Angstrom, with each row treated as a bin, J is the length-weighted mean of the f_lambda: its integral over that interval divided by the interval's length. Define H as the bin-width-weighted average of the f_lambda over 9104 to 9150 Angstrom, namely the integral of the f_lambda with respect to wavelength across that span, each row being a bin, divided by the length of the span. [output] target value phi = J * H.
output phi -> 391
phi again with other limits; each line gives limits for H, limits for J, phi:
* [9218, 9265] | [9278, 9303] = 373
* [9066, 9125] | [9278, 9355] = 387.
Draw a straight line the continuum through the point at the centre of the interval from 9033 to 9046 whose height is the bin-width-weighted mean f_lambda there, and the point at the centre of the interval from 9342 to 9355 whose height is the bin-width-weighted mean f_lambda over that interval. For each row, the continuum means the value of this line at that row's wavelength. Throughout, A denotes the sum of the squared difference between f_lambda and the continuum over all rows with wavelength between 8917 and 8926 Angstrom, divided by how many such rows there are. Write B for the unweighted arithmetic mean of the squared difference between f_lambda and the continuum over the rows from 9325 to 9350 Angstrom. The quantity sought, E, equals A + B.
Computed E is 1.0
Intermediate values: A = 0.8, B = 0.2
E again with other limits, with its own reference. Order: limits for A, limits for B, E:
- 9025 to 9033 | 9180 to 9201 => 1.2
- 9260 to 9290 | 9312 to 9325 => 1.9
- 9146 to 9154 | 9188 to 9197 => 0.7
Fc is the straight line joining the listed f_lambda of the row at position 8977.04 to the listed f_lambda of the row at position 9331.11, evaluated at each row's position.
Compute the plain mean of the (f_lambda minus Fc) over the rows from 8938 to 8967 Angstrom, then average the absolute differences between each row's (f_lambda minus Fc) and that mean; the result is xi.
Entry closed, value 0.19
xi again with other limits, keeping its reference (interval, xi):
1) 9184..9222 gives 0.19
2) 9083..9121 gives 0.33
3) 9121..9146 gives 0.21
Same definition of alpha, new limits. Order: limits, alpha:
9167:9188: 12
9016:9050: 18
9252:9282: 15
